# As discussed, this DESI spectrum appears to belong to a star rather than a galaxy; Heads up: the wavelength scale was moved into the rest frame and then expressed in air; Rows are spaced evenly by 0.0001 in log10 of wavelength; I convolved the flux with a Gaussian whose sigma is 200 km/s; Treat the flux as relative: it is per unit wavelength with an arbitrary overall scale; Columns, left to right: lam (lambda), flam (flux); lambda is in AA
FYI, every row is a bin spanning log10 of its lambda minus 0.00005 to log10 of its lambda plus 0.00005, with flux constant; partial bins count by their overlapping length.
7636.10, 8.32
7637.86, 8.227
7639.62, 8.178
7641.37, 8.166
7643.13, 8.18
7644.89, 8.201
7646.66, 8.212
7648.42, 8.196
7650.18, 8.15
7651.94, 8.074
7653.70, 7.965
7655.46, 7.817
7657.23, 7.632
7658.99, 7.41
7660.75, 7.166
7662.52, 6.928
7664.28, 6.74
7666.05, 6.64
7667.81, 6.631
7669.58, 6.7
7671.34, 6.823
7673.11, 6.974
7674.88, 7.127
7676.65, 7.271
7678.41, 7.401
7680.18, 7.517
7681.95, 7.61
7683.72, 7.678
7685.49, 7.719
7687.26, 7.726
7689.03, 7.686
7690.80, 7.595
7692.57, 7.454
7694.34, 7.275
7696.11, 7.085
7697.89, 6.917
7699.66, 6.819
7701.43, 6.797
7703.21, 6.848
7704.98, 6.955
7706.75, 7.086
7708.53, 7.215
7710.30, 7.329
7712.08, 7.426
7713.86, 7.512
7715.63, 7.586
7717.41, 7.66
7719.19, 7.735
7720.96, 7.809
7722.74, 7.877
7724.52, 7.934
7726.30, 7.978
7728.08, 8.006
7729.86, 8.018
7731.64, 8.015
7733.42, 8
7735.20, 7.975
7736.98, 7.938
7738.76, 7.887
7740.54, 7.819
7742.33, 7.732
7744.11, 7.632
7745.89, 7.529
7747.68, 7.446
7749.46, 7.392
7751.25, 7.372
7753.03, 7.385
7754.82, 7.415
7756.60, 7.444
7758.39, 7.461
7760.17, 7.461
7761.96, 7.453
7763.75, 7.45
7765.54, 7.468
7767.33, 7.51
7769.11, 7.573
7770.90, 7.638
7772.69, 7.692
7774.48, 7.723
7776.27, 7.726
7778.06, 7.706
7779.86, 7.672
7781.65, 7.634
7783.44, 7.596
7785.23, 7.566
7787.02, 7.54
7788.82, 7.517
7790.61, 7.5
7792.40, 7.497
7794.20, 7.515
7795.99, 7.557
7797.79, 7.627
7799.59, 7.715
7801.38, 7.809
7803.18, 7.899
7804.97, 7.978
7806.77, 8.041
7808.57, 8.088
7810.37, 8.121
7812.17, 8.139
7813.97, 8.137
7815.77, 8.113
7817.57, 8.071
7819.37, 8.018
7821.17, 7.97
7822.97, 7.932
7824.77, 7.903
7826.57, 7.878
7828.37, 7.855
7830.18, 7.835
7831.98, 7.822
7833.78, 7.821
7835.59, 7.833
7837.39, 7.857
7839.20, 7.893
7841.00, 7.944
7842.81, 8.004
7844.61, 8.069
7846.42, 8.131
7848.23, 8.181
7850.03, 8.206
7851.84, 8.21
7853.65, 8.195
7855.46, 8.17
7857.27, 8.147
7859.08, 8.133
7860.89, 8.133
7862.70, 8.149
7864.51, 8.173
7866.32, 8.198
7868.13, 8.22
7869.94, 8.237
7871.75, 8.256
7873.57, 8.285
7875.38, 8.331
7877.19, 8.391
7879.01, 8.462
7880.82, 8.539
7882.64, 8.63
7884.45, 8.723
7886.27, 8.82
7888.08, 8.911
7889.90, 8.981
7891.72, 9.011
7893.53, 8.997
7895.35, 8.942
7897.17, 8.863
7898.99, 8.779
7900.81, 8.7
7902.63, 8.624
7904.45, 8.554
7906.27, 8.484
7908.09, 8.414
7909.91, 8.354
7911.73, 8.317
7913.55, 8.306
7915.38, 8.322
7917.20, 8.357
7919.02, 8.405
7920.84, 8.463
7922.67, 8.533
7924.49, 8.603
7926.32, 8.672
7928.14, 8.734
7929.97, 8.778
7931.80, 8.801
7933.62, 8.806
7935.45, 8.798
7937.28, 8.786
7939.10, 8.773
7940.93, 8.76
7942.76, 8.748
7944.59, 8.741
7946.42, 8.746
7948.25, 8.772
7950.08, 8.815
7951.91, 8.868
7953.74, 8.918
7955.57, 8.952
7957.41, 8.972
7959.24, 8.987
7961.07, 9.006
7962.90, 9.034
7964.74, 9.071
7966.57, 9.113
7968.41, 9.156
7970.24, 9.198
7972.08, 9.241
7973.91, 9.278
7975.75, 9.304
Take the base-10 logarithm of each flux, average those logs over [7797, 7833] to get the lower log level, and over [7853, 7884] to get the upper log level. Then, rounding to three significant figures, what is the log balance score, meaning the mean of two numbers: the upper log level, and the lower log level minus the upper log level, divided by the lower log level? 0.449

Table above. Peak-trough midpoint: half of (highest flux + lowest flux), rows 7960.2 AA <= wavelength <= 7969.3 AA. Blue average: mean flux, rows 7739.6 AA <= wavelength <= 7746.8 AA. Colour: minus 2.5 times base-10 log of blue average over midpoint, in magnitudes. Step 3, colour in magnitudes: 0.18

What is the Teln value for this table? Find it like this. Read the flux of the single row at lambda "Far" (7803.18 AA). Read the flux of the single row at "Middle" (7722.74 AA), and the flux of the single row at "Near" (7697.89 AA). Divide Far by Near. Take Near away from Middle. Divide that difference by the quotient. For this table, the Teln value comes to 0.8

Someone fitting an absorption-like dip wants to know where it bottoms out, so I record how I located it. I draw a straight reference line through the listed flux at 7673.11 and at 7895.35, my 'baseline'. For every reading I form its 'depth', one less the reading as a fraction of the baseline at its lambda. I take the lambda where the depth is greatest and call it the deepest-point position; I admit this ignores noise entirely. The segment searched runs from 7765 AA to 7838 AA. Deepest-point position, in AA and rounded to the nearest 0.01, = 7835.59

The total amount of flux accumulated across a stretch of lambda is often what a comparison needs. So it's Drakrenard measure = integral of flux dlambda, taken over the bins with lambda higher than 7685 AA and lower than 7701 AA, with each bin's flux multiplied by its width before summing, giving 117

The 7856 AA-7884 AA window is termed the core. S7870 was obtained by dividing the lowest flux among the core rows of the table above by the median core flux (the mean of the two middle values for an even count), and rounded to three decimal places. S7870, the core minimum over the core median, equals 0.987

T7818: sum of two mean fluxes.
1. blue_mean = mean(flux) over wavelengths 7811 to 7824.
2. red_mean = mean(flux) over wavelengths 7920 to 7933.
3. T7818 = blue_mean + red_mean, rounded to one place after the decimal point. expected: 16.7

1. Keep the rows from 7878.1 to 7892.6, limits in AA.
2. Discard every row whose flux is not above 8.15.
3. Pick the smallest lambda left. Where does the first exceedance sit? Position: 7879.01 AA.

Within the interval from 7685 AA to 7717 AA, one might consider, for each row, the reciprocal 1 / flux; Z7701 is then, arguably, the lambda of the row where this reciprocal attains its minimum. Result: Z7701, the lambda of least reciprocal 7687.26 AA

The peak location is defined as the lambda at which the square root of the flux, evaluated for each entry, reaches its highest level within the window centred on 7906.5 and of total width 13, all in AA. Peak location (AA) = 7900.81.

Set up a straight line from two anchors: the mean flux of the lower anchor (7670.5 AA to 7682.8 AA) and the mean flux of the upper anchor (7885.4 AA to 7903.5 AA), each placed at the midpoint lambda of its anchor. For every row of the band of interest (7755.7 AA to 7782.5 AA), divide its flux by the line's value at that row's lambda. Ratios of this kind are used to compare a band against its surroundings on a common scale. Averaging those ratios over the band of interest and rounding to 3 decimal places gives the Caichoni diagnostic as 0.955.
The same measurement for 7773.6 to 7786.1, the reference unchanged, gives 0.956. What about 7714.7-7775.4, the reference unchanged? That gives 0.991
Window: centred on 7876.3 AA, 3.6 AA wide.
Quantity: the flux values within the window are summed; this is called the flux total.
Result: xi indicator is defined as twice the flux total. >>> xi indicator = 33.4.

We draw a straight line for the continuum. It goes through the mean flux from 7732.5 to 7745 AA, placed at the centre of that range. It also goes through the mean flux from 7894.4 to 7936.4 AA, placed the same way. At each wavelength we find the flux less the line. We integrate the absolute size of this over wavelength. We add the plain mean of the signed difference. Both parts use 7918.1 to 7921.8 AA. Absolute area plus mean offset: 0.47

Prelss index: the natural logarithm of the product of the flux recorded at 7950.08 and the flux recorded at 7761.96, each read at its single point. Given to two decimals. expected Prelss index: 4.19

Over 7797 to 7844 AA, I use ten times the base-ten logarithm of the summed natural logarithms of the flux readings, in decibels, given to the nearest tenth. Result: 17.3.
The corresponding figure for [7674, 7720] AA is 17.1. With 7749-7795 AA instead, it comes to 17.2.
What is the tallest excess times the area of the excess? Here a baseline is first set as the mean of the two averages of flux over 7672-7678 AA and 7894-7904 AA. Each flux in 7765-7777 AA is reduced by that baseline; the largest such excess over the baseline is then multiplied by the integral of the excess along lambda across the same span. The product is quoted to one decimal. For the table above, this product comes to 0.9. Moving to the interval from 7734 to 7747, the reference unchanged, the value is 0.0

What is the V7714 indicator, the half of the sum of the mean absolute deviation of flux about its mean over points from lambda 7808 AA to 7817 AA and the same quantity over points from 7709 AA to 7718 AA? 0.06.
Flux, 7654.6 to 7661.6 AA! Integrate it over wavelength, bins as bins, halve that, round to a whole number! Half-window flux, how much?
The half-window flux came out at 26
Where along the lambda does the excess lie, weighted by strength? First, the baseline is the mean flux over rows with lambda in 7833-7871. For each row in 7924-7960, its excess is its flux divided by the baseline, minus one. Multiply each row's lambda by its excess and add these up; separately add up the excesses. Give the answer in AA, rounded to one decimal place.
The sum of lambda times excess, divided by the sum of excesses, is 7943.0 AA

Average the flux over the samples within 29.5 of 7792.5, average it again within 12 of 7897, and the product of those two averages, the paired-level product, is 68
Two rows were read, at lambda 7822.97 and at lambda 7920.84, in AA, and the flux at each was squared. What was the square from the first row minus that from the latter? -9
